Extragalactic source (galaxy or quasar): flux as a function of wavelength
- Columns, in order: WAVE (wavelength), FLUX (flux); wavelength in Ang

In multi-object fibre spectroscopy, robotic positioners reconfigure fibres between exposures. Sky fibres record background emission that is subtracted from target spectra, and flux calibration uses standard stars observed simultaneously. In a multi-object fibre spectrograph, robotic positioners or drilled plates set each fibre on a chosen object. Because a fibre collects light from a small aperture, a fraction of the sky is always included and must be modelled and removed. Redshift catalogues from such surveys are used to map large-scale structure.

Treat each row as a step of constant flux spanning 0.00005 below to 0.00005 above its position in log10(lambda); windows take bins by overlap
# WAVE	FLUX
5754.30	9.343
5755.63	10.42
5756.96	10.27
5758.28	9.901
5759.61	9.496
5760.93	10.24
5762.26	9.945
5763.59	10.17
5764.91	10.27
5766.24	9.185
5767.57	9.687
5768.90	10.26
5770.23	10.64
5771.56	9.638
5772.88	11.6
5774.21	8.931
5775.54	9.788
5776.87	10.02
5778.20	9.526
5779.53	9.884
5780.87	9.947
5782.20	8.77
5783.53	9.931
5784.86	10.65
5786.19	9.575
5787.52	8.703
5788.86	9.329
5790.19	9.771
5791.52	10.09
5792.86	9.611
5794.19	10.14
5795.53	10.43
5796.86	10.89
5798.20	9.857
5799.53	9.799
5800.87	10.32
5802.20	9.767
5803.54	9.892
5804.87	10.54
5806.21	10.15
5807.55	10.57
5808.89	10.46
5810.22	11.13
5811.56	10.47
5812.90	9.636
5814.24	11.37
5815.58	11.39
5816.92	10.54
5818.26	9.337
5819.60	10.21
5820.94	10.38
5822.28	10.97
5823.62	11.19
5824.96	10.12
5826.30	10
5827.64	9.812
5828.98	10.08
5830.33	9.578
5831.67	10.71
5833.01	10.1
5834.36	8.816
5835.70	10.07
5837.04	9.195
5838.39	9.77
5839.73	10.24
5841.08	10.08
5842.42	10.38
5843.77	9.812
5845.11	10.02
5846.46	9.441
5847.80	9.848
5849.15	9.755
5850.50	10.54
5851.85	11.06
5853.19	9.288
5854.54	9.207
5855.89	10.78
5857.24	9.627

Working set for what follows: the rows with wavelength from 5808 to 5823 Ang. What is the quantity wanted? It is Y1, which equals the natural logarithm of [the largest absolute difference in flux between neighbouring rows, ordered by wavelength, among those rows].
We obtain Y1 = 0.6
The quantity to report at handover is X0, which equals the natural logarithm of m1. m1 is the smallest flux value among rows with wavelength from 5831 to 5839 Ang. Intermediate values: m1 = 8.816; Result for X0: 2.177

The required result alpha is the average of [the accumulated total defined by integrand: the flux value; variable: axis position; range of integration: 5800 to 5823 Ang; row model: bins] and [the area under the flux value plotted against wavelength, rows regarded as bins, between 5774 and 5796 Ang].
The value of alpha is 226.7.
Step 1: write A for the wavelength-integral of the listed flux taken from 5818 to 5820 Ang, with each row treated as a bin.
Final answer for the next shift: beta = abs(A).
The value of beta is 19.6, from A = 19.6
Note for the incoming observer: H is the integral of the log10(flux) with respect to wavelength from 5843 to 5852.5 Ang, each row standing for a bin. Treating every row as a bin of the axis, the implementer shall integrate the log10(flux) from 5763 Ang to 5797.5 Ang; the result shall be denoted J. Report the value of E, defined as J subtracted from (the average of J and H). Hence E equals -12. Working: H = 10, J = 34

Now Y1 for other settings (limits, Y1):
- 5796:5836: 0.6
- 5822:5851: 0.2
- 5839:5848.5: -0.5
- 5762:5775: 1.0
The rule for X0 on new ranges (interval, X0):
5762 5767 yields 2.218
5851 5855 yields 2.220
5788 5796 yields 2.233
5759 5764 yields 2.251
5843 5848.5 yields 2.245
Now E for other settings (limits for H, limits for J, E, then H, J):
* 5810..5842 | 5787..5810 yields 5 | 32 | 23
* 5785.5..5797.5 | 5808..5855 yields -18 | 12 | 47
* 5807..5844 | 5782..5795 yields 12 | 37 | 13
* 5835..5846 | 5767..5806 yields -14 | 11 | 39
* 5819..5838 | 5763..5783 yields 0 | 19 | 20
